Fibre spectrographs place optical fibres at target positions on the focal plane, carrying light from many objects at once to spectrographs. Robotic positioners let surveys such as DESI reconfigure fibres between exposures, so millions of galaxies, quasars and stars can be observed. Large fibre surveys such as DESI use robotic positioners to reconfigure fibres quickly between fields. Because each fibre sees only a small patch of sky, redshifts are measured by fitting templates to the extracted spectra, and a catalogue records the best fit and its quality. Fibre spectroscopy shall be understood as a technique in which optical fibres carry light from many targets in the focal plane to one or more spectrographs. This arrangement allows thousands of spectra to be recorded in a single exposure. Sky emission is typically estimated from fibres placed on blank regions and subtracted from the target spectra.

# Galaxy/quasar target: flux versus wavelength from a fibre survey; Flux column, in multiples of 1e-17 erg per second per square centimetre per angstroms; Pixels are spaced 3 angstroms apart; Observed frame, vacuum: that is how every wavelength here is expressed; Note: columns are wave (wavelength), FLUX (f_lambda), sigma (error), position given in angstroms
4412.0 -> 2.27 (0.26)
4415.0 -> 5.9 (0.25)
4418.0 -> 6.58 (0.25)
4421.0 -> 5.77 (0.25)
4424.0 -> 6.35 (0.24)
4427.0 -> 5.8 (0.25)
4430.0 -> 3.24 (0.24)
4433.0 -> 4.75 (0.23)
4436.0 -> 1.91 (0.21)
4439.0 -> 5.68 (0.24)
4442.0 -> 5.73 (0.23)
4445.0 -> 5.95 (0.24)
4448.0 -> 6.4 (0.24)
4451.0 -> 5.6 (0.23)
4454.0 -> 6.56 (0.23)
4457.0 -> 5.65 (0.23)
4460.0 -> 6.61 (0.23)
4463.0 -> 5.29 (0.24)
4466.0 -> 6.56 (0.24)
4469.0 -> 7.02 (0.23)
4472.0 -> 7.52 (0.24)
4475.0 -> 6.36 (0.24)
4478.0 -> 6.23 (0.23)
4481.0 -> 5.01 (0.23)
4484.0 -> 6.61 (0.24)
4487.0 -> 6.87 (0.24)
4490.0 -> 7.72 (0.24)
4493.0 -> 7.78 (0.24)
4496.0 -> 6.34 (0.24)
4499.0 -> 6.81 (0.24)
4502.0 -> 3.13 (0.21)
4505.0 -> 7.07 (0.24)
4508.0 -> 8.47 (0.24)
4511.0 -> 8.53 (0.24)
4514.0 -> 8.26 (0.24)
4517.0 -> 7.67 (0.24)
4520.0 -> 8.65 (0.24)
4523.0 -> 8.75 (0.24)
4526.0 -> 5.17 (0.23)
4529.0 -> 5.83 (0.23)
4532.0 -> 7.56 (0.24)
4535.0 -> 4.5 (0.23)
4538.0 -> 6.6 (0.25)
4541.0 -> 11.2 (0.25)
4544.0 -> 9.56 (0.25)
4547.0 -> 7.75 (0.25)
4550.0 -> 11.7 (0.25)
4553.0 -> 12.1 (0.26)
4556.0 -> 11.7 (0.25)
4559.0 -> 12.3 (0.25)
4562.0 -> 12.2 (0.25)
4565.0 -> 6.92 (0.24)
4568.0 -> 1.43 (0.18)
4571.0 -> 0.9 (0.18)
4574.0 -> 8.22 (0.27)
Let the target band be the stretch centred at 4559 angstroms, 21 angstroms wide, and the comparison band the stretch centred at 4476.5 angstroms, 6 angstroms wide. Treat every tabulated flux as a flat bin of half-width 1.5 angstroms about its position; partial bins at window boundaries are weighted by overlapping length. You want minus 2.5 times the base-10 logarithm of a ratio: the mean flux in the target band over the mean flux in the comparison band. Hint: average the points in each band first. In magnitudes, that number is -0.48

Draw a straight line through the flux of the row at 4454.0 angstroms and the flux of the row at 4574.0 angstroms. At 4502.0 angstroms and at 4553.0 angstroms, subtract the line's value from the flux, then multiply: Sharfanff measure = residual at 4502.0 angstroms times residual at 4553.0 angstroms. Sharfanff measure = -17.1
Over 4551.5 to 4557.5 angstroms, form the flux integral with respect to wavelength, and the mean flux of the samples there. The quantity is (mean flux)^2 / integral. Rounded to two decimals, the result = 1.98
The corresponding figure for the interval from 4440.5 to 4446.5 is 0.97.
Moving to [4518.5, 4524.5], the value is 1.45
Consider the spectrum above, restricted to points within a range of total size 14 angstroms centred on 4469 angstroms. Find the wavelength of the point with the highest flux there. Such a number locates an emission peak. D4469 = 4472.0 angstroms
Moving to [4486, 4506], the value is 4493.0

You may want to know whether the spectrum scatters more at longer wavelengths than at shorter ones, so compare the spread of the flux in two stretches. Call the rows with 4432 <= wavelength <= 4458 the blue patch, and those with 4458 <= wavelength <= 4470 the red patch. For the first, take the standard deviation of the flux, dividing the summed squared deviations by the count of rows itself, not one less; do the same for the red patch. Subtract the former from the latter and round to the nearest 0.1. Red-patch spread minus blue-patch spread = -0.7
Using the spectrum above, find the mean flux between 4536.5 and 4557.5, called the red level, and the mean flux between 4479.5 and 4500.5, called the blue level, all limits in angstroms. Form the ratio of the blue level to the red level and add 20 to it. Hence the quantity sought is 20.67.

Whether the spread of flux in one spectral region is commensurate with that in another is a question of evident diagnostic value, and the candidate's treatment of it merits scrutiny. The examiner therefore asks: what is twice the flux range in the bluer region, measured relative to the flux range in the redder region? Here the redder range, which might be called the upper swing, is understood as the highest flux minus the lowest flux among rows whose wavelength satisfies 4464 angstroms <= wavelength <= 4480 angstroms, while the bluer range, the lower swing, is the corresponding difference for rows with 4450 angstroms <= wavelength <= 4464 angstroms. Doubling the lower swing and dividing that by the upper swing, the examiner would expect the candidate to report 2.0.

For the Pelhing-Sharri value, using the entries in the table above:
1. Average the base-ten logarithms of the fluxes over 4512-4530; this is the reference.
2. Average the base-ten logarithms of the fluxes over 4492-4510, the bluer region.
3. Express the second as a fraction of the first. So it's 0.93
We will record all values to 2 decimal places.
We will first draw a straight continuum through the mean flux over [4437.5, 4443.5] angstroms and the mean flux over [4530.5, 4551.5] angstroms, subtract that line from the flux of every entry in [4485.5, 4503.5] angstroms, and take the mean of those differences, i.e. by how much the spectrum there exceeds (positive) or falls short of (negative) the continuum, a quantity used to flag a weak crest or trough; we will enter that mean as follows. -0.72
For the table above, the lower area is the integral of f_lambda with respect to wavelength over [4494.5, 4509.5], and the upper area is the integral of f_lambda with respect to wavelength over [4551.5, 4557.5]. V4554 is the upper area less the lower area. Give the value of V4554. -24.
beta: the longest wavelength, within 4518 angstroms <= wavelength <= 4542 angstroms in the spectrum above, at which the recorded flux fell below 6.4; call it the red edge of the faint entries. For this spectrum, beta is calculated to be 4535.0 angstroms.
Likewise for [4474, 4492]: 4481.0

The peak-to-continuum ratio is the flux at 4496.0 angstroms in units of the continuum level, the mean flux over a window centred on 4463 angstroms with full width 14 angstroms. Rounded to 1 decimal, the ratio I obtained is 1.0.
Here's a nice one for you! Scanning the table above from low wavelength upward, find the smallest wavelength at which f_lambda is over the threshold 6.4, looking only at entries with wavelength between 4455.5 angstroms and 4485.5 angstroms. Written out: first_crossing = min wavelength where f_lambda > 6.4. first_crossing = 4460.0 angstroms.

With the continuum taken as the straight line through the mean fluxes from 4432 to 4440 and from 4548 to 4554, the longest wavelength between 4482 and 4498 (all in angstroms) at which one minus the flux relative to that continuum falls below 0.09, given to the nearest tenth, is 4493.0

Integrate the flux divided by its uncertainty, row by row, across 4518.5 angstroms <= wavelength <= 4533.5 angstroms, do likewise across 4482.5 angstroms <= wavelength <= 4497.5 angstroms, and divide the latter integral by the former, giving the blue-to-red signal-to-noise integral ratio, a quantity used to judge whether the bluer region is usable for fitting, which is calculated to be 0.969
